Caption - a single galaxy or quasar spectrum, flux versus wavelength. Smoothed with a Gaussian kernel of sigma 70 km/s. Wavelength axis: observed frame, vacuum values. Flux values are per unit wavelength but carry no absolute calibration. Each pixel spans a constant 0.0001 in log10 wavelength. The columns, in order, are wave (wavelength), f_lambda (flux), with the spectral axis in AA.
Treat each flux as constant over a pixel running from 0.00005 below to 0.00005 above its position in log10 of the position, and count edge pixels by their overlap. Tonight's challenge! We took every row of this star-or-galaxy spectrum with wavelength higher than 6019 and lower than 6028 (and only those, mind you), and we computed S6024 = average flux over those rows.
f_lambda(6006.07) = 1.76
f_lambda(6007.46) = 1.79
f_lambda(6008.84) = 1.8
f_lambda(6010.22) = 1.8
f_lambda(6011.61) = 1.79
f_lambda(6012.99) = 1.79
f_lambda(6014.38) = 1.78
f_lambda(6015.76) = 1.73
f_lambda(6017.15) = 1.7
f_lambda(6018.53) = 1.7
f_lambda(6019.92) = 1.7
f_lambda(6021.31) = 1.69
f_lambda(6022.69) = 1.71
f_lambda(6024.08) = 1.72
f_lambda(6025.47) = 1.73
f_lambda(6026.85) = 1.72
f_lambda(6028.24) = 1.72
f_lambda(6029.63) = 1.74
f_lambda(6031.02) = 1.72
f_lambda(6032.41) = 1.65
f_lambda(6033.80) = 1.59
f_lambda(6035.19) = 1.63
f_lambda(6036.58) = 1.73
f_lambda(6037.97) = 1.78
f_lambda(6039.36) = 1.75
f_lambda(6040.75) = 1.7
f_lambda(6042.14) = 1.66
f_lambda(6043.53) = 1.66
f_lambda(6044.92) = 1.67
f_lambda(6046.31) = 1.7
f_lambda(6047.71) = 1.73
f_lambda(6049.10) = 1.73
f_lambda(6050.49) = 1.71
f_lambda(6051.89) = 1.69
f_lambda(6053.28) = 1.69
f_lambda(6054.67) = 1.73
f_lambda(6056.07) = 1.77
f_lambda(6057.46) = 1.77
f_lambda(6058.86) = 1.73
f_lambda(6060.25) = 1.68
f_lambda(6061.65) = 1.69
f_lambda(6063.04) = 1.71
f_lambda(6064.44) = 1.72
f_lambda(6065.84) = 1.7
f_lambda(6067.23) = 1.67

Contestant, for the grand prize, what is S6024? 1.71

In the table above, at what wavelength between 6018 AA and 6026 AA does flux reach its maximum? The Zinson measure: 6025.47 AA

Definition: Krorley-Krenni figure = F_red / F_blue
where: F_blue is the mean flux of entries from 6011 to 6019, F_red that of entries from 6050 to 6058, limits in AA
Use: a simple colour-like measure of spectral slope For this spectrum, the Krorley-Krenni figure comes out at 0.99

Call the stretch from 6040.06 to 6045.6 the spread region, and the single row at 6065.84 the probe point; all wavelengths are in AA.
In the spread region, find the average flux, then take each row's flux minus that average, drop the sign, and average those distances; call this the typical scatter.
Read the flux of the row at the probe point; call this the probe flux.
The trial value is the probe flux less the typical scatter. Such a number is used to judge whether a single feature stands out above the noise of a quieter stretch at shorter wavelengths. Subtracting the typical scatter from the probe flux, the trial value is 1.69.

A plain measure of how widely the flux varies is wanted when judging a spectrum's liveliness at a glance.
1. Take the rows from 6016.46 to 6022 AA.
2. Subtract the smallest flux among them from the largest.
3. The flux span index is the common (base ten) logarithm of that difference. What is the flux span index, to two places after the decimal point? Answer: -2.00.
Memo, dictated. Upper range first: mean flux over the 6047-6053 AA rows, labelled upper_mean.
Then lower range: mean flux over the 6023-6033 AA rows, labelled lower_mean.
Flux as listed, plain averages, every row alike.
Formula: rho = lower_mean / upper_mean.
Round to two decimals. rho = 1.00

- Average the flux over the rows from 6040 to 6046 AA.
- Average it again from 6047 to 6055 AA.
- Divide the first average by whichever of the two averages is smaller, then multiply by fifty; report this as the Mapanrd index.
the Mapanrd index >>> 50.0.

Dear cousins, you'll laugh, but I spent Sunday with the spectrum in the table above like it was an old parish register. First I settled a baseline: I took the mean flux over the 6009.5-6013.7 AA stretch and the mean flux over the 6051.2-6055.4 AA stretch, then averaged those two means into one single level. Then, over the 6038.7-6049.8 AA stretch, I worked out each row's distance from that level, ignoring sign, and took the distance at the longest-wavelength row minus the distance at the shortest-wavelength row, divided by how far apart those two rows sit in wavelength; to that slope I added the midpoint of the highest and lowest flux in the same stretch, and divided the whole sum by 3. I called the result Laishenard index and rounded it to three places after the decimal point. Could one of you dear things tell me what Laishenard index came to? 0.569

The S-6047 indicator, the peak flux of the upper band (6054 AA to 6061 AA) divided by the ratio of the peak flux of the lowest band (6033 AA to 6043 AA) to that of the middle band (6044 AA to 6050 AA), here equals 1.72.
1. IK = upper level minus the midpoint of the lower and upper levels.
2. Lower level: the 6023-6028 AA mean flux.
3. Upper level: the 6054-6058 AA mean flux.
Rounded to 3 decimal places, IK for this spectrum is 0.017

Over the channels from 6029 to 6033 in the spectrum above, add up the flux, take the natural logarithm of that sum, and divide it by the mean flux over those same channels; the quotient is 0.958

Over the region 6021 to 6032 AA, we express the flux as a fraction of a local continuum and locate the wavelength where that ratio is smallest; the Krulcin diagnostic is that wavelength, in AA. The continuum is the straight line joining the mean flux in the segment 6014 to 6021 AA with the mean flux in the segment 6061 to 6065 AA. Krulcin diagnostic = 6021.31 AA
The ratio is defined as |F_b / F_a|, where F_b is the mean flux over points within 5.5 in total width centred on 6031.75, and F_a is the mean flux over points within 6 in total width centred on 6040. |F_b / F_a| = 0.97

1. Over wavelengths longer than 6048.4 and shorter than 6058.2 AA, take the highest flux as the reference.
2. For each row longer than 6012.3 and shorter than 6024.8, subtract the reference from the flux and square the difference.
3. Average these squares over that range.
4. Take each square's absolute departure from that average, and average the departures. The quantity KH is 0.0019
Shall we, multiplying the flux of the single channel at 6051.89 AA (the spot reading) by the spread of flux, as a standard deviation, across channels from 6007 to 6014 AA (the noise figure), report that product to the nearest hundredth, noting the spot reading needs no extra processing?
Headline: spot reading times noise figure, 0.01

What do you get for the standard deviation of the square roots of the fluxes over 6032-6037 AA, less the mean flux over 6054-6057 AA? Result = -1.73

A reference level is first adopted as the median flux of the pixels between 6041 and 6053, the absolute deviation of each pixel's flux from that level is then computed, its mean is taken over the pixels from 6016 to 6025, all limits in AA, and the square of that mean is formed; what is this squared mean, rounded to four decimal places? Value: 0.0001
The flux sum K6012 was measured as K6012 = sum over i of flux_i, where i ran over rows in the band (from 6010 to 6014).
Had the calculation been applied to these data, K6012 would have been 5.38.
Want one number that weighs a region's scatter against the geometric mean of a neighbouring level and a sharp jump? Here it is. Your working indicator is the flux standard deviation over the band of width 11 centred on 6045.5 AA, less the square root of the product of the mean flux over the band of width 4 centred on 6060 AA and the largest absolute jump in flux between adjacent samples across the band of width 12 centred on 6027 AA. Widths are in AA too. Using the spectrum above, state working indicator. -0.32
